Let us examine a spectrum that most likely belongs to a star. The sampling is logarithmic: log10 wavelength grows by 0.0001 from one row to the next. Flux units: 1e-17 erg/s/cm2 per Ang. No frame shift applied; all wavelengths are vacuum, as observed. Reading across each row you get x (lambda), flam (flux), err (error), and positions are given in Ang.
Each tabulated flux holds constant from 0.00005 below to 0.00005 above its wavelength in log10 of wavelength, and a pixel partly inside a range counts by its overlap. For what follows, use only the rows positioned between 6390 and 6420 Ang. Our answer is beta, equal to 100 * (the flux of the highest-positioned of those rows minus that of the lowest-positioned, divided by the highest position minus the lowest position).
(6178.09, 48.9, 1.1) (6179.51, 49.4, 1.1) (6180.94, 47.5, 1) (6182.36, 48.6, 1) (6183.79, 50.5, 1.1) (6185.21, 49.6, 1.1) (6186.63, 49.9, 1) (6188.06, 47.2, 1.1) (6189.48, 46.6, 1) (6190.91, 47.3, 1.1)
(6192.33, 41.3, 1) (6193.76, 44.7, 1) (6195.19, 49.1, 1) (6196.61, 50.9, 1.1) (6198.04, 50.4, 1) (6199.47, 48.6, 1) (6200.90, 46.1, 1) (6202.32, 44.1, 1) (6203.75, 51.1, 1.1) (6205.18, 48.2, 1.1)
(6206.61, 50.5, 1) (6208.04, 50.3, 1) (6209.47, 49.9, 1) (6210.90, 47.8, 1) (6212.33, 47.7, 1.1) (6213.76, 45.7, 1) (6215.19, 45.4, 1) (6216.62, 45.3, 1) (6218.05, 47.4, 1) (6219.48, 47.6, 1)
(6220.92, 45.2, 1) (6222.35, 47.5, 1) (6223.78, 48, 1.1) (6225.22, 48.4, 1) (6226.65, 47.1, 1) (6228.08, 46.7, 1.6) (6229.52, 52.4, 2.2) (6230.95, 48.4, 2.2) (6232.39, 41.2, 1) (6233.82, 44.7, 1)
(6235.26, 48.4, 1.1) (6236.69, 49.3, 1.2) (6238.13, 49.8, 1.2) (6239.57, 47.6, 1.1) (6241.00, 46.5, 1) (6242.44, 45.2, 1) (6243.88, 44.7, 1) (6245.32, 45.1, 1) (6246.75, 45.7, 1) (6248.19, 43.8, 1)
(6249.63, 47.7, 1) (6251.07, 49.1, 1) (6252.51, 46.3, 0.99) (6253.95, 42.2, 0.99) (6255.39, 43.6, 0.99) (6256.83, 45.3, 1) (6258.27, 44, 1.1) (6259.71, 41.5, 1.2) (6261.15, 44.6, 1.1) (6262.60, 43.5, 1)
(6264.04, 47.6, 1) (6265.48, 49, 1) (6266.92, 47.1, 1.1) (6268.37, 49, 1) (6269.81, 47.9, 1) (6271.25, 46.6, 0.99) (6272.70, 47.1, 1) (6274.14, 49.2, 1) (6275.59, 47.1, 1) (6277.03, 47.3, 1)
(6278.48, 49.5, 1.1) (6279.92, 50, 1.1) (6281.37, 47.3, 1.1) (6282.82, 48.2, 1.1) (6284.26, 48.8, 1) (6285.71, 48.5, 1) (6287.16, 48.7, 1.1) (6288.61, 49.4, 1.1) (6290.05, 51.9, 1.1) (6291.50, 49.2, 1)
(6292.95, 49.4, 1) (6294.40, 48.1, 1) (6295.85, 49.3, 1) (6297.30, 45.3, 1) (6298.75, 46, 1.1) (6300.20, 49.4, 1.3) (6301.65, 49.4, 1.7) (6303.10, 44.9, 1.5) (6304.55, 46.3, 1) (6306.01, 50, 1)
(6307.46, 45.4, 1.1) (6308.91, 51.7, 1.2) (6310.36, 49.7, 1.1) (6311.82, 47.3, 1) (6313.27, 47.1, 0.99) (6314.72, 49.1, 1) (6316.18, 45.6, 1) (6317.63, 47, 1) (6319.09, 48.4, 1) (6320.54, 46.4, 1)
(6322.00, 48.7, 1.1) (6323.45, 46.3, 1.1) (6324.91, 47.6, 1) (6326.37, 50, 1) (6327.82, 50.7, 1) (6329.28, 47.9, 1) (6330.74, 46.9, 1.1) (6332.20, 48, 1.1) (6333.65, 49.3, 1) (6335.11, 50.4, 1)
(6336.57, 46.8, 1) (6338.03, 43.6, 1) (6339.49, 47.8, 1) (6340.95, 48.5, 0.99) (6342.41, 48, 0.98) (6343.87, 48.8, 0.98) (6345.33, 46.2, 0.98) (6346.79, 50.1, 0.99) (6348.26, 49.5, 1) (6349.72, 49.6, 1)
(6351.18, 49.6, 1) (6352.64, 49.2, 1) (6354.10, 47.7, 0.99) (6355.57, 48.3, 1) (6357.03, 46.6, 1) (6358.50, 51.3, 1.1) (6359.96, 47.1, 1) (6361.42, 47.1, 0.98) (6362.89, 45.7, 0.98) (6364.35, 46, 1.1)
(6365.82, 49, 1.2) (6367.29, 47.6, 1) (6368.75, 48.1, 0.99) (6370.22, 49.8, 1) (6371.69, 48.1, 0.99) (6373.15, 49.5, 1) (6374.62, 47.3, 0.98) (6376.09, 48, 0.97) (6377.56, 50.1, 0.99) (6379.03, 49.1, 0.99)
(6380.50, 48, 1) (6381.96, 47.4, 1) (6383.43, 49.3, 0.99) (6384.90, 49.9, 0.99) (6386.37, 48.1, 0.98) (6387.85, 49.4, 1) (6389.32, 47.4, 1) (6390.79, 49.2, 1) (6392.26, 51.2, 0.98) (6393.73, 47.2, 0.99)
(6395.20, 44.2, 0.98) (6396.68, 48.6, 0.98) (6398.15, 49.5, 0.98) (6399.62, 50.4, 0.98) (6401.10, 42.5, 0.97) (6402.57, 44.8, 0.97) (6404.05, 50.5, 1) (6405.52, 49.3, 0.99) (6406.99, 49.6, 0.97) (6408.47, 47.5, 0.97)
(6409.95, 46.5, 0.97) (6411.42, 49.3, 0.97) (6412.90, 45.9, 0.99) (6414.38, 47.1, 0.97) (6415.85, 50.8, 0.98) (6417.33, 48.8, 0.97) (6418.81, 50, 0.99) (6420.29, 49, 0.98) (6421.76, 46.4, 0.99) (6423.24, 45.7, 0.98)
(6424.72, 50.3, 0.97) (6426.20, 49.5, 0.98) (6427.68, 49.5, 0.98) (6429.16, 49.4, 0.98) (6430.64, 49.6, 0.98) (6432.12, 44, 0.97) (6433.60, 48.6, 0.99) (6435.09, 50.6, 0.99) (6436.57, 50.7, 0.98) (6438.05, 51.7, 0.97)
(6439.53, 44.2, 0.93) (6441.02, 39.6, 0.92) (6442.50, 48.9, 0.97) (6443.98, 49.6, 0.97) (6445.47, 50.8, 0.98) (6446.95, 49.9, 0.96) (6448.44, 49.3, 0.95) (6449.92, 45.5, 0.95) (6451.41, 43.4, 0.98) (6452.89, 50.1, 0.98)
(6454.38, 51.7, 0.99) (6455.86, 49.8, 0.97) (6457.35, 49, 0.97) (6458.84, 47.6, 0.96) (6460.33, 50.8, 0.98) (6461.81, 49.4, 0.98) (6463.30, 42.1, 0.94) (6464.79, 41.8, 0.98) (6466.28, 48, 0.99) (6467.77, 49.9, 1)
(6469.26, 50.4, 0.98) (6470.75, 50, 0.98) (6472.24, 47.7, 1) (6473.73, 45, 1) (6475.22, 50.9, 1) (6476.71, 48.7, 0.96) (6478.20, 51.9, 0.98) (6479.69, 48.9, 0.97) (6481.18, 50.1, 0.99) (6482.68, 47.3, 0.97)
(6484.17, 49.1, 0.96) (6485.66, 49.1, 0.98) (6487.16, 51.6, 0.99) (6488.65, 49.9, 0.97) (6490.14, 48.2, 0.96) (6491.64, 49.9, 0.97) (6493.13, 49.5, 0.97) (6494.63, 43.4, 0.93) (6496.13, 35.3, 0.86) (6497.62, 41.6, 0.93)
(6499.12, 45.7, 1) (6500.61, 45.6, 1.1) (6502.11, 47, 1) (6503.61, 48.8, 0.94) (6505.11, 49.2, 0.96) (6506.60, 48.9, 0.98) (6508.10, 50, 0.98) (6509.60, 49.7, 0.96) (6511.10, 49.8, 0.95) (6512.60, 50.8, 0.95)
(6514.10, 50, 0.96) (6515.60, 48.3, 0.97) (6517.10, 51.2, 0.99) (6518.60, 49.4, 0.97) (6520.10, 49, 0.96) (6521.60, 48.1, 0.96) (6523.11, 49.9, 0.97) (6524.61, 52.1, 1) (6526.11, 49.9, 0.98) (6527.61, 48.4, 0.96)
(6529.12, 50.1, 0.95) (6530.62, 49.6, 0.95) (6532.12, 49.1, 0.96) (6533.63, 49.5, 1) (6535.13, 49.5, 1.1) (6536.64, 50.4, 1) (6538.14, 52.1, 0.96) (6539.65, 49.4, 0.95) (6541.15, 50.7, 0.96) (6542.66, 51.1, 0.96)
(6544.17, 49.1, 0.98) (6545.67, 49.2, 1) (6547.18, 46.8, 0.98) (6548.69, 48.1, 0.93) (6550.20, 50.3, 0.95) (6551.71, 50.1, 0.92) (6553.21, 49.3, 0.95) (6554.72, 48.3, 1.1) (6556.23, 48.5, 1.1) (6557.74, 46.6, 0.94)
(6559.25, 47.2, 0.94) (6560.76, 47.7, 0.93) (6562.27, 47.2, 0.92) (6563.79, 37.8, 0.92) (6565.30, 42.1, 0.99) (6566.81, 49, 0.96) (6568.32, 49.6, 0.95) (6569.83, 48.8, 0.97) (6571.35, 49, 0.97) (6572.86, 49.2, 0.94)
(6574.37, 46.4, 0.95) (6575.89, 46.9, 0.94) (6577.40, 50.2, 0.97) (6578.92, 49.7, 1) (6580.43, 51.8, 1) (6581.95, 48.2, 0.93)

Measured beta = 3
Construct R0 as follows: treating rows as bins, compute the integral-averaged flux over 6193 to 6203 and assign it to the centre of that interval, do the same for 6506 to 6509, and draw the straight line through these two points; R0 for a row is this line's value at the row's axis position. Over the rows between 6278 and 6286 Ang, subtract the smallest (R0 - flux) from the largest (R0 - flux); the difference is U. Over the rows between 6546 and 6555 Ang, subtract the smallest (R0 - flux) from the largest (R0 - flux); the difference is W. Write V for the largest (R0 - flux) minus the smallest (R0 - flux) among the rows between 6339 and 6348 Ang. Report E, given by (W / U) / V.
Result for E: 0.33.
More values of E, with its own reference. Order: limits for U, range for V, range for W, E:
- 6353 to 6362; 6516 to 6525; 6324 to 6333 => 0.20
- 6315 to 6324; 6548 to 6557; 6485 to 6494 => 0.51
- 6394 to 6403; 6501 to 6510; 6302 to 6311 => 0.29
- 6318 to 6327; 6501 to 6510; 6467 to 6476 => 0.54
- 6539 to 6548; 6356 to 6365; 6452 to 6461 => 0.17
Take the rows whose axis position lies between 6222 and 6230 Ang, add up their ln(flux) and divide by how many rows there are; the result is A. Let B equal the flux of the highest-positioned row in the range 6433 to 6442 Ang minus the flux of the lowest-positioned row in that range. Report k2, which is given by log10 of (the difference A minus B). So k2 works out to 1.11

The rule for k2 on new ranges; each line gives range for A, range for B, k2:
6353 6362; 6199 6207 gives 0.29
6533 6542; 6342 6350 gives 0.36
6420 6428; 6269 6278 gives 0.65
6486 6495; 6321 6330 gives 0.67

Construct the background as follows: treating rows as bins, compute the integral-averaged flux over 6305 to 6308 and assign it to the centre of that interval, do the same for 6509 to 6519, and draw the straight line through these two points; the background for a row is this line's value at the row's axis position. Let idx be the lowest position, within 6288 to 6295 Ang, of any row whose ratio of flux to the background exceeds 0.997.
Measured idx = 6288.61 Ang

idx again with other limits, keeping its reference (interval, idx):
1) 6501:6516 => 6508.10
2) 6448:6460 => 6448.44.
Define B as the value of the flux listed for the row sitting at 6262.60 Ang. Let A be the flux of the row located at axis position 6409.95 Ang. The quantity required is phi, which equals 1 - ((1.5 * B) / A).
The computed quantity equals -0.40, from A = 46.5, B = 43.5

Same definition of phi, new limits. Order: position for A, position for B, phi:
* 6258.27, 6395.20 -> -0.51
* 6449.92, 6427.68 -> -0.63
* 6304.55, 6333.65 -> -0.60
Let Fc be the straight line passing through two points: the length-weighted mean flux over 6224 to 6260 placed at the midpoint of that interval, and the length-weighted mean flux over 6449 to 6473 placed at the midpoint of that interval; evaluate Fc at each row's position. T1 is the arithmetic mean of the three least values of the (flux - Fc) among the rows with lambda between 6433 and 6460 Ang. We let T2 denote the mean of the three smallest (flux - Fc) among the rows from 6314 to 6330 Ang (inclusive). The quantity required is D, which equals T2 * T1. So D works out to 4.2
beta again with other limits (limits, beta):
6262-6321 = 5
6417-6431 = 6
